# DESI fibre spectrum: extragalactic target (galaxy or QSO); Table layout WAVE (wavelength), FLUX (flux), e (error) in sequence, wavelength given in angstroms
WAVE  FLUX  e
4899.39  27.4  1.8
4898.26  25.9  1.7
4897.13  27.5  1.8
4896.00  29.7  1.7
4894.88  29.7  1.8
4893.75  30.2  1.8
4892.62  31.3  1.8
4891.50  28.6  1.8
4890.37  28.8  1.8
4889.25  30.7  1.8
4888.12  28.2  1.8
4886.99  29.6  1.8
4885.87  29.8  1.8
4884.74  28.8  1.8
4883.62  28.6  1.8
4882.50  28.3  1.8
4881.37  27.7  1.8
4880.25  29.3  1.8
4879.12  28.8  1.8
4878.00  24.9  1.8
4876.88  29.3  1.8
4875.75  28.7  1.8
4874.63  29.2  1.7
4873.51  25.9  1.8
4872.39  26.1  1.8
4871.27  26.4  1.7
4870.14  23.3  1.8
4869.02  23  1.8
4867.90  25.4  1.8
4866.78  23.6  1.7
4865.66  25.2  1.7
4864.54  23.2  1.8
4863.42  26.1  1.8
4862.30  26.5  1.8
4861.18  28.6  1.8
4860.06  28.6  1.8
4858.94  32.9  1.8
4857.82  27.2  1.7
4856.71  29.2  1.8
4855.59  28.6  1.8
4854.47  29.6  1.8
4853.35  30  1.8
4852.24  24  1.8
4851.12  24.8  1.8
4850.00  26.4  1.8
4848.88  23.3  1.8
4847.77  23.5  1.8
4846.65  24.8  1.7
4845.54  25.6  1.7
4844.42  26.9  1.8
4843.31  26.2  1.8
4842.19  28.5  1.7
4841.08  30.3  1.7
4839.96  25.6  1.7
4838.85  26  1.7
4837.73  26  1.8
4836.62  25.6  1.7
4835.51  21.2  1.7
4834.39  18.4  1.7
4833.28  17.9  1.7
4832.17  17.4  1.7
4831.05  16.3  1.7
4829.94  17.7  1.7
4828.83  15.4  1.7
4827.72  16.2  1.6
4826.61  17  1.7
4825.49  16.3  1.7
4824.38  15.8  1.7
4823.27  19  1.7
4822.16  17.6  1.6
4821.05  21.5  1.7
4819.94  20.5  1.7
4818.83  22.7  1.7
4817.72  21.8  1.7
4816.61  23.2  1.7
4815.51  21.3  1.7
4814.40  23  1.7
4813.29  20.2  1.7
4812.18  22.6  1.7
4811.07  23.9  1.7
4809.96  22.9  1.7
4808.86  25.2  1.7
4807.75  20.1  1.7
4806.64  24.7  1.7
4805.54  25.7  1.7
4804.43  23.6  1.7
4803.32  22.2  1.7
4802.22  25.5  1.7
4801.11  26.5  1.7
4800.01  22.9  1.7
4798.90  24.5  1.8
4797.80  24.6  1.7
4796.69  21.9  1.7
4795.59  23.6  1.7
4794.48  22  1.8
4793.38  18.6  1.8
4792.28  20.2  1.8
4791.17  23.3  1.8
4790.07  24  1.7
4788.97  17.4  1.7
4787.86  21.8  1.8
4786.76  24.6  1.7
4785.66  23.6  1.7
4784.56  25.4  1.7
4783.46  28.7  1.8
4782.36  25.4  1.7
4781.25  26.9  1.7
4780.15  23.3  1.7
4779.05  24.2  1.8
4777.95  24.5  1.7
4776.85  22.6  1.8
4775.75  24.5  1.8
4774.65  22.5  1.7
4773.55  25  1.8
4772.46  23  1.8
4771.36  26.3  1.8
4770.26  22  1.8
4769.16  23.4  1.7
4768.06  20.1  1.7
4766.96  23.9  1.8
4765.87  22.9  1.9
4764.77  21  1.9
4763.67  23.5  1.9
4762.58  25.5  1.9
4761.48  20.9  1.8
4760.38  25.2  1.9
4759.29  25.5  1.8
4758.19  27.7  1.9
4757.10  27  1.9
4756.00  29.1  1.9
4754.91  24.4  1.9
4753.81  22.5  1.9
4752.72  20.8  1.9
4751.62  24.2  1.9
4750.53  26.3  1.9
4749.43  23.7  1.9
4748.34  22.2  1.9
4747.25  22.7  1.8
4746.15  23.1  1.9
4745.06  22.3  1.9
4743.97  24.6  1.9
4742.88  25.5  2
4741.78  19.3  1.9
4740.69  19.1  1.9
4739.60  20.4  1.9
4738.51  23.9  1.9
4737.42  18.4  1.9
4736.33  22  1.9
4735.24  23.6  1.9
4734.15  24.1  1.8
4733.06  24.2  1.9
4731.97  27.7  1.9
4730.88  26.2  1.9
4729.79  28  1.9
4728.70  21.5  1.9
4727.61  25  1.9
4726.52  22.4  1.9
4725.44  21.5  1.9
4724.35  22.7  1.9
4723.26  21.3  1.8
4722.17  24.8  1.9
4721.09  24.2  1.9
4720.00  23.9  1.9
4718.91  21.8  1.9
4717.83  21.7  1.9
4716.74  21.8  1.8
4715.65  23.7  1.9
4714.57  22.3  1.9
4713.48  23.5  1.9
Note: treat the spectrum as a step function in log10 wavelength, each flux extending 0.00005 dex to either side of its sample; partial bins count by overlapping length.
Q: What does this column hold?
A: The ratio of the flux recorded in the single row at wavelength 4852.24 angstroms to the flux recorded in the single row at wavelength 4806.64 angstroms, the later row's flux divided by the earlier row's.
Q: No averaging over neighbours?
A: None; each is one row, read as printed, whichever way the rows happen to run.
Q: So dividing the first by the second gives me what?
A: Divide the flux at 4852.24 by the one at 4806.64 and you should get 1.0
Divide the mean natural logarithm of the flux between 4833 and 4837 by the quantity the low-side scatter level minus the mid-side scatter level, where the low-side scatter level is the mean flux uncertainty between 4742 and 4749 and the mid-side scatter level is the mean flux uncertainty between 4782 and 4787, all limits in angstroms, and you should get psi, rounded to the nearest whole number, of 17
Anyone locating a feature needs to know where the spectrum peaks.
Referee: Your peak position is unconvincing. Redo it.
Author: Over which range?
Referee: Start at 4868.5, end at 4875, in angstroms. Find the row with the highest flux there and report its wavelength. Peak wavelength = 4874.63 angstroms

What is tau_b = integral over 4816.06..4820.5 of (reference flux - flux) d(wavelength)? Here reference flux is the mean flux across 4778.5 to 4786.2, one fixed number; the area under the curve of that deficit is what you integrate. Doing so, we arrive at 15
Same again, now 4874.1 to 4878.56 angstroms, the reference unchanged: -12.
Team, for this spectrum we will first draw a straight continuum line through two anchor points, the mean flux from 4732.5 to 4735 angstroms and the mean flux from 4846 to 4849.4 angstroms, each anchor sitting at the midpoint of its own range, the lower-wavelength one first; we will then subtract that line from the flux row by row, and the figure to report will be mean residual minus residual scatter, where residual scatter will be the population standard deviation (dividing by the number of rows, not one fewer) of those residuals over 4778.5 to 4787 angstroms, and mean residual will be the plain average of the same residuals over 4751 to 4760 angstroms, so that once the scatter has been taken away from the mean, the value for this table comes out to -0.6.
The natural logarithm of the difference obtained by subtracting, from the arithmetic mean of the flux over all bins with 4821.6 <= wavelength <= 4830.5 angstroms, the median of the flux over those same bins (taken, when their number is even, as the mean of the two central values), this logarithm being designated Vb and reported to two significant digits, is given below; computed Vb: -1.5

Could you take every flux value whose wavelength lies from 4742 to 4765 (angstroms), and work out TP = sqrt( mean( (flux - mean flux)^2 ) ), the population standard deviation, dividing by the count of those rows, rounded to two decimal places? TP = 2.21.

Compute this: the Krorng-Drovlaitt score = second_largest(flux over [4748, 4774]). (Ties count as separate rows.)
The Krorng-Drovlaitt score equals 27.7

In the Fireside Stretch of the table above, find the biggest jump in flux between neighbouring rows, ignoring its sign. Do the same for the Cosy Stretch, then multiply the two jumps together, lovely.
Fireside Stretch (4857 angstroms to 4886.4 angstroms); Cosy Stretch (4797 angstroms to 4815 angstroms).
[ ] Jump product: 29.1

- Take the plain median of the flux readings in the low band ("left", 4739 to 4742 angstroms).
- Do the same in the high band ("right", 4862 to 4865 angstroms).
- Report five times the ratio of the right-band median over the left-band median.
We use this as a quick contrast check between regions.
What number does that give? 6.8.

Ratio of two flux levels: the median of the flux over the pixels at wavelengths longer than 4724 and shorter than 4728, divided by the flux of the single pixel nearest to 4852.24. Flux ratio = 0.94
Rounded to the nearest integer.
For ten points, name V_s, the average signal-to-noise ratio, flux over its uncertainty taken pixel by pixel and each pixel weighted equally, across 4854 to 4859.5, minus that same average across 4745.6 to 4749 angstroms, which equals 4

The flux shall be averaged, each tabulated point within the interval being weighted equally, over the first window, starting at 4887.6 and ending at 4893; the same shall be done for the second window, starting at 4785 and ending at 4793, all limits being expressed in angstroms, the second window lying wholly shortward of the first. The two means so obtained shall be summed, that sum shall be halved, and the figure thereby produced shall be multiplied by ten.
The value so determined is 258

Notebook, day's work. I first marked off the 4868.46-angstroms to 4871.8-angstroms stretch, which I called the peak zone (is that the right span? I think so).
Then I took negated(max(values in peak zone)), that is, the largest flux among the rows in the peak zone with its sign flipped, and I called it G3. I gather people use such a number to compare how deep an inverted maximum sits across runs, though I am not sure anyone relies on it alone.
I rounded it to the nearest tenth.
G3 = -26.4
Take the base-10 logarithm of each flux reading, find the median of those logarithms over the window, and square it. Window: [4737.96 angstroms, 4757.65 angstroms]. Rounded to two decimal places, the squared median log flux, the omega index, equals 1.87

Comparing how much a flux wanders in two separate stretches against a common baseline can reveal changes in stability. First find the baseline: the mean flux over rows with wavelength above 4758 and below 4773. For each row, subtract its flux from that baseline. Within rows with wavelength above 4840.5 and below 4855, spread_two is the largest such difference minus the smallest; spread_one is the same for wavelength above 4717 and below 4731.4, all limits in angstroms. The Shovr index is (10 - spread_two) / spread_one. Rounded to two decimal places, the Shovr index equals 0.45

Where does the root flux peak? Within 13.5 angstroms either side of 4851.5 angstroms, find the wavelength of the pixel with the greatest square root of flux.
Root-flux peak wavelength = 4858.94 angstroms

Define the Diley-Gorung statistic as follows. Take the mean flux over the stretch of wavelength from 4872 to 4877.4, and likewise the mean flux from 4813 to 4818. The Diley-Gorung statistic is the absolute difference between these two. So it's 5.9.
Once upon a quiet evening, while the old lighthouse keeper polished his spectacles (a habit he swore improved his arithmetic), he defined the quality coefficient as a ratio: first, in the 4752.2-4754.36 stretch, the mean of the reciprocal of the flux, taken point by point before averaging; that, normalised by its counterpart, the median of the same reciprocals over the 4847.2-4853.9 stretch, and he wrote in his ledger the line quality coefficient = 1.13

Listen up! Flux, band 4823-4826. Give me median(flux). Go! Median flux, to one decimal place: 16.3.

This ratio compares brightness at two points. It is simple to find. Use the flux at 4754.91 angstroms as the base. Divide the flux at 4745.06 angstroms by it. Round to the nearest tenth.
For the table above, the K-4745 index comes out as 0.9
